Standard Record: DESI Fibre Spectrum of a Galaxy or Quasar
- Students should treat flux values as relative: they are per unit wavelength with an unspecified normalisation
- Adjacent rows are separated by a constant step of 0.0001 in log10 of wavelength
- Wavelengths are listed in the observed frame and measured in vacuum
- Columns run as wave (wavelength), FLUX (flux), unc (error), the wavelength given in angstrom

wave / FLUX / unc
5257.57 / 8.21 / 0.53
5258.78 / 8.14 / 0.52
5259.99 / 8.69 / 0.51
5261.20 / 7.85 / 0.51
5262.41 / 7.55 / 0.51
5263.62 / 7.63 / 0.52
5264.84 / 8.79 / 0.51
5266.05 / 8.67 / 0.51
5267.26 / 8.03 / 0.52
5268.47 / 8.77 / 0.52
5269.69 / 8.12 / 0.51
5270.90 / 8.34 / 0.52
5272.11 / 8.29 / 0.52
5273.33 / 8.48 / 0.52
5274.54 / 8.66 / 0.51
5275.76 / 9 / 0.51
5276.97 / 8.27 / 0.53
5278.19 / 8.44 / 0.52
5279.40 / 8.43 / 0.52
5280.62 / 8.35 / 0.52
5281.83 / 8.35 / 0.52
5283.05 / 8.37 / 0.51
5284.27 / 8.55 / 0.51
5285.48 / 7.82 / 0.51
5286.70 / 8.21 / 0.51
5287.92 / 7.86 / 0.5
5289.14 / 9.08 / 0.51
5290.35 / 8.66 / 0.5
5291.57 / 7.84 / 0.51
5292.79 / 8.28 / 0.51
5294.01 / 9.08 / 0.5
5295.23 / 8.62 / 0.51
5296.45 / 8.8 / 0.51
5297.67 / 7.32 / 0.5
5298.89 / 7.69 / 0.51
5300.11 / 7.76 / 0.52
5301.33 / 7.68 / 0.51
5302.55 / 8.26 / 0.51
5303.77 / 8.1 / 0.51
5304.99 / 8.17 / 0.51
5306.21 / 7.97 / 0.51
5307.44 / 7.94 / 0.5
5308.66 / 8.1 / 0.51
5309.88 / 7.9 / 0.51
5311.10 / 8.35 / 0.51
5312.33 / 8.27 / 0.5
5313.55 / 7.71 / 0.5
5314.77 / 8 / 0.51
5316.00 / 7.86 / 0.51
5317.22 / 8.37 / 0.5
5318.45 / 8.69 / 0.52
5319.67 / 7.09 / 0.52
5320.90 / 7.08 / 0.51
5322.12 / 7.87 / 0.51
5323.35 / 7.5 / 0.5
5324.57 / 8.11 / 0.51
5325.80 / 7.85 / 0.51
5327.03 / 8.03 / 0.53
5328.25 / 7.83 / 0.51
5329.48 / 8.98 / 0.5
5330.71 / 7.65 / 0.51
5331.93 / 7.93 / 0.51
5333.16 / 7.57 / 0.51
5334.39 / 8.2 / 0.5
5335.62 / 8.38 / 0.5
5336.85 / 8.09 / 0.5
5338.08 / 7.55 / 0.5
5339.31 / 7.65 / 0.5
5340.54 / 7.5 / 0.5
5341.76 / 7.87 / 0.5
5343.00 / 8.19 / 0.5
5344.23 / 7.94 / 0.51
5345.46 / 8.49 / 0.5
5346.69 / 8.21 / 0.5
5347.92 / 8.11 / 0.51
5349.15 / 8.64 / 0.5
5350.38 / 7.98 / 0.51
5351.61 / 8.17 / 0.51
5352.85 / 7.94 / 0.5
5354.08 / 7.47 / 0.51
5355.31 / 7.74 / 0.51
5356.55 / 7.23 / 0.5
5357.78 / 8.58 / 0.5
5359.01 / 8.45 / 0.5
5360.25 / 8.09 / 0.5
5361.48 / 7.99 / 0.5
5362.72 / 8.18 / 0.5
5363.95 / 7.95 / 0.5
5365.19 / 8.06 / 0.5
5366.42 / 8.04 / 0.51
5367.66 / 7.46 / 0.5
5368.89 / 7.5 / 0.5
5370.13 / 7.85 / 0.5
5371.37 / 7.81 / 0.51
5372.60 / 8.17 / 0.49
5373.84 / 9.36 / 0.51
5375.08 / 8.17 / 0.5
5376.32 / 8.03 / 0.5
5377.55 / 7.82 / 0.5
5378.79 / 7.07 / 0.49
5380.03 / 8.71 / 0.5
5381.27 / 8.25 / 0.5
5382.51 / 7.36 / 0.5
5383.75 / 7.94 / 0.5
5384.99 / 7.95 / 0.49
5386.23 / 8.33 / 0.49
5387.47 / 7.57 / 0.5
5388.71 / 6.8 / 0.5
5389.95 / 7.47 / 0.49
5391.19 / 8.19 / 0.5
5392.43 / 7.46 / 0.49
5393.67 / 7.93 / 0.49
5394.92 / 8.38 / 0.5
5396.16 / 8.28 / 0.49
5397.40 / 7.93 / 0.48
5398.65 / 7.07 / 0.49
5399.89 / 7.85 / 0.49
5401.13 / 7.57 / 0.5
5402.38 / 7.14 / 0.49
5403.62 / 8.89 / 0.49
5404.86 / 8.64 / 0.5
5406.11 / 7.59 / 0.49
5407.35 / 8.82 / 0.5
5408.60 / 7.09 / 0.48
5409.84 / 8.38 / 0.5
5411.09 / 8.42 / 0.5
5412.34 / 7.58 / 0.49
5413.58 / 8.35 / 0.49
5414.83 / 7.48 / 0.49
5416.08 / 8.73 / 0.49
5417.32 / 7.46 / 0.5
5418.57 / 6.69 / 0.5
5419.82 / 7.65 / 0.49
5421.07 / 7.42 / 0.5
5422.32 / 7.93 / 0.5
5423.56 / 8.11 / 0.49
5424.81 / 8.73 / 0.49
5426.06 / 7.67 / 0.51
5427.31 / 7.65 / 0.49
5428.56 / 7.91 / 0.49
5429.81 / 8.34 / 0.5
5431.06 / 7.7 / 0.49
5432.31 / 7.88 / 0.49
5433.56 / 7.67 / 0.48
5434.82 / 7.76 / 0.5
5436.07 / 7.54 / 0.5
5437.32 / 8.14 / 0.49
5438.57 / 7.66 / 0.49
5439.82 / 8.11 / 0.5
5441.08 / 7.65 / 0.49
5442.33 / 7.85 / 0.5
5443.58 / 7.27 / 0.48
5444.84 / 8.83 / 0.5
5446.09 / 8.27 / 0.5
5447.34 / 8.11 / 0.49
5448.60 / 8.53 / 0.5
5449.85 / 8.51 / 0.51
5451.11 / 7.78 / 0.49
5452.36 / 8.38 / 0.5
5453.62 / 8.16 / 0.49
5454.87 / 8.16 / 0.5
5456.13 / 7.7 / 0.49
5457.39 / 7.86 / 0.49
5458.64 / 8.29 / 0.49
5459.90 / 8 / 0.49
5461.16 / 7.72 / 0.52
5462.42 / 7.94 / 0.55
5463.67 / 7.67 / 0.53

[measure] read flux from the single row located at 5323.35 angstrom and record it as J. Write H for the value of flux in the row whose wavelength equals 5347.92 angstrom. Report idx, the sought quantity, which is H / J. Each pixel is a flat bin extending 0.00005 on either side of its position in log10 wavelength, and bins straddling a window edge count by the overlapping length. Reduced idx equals 1.08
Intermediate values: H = 8.11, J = 7.5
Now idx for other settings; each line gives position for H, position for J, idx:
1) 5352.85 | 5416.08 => 0.91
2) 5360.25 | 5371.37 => 1.04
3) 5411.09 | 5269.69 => 1.04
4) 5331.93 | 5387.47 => 1.05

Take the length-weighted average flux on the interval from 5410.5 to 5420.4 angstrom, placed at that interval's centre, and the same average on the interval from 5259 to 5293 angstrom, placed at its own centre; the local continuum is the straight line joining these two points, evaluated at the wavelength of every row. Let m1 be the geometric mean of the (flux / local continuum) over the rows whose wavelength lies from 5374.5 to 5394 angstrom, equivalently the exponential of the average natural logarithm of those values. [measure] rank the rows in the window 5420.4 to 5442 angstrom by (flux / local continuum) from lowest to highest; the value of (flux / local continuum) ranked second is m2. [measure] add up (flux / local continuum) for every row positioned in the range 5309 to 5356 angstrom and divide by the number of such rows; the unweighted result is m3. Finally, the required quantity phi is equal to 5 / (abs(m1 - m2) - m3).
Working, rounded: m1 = 0.99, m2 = 0.978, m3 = 0.98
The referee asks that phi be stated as -5.13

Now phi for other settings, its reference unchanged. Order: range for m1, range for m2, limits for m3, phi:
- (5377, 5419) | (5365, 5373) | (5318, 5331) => -5.49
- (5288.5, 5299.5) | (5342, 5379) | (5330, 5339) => -5.77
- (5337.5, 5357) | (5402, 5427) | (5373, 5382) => -5.22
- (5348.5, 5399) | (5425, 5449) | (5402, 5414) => -4.92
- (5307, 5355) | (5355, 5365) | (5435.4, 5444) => -5.05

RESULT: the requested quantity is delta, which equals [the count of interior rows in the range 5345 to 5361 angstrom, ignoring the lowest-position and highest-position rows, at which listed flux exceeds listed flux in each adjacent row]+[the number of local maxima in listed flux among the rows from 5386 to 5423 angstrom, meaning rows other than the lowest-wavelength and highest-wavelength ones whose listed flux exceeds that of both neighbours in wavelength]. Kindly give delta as 13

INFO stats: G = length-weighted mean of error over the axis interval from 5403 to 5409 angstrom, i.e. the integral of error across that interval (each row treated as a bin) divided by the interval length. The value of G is 0.493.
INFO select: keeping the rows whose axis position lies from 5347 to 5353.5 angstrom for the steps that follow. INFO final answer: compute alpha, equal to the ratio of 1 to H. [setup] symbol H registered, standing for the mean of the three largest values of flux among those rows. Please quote 0.120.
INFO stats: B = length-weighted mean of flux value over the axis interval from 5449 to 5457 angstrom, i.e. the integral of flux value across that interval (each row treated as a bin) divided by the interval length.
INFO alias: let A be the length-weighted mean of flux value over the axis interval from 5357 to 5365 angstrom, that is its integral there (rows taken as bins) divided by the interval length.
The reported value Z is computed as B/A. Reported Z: 0.99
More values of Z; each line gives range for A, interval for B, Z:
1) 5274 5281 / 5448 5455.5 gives 0.97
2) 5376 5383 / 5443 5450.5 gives 1.05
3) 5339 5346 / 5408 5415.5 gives 0.99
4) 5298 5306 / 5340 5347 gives 1.01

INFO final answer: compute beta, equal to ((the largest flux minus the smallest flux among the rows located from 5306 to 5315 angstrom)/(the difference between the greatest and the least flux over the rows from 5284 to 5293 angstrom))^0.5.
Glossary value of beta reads 0.71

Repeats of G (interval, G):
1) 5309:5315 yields 0.506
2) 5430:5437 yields 0.492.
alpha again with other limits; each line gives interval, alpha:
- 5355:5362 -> 0.119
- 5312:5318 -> 0.122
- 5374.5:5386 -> 0.119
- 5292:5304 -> 0.113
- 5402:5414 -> 0.114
